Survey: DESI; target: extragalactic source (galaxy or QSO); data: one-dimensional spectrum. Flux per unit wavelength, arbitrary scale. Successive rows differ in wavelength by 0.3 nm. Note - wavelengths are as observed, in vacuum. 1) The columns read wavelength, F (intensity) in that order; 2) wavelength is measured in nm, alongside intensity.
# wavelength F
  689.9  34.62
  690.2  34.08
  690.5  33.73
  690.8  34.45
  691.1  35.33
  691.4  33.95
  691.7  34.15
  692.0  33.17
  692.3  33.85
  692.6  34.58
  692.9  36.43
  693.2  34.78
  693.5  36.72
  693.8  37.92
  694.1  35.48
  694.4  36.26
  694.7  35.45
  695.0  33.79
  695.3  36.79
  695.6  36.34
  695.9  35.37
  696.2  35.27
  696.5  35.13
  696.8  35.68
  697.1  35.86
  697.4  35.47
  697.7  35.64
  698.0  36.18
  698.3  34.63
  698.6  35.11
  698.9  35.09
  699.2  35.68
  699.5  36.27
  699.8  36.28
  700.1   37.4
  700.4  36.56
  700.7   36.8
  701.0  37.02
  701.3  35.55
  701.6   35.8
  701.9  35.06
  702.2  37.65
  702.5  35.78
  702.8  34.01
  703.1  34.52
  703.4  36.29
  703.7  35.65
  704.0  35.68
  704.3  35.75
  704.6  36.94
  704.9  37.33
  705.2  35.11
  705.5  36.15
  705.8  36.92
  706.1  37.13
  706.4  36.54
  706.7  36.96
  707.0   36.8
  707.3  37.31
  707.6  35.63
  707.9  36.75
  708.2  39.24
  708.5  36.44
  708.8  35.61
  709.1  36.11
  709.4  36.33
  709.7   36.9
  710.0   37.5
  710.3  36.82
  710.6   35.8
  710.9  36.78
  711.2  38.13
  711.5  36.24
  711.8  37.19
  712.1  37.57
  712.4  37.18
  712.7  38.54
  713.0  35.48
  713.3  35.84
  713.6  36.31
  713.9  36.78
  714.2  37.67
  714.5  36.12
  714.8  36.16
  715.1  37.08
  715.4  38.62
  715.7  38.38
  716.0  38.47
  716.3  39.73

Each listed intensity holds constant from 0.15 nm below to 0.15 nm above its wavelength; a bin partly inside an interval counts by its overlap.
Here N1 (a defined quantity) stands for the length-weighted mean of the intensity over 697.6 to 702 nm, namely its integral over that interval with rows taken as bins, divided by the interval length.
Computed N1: 36.0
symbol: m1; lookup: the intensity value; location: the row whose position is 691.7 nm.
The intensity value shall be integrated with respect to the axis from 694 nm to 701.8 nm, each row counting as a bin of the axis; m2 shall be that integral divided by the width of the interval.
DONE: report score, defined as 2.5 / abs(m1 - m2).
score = 1.5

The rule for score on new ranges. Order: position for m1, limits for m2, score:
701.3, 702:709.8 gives 3.1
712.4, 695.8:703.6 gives 1.8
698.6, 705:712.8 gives 1.5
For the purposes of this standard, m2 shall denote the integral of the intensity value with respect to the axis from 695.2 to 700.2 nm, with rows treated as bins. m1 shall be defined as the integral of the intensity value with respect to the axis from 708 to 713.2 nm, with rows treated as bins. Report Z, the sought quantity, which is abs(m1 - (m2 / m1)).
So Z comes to 191.1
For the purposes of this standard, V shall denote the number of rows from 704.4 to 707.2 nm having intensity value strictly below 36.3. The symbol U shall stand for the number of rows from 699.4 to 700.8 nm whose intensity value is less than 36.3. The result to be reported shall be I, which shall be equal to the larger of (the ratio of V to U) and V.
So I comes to 2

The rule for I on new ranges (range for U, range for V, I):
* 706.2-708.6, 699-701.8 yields 5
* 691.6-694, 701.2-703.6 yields 7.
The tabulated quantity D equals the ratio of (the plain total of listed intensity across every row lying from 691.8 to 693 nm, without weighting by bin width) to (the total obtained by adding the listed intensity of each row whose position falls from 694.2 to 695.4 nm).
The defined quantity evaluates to 0.97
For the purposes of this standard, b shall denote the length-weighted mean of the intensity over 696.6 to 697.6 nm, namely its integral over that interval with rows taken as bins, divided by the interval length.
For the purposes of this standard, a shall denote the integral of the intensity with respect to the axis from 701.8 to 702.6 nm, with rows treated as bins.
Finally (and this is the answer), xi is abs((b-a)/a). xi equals 0.23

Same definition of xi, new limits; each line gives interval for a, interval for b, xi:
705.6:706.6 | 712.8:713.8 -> 0.02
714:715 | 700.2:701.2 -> 0.00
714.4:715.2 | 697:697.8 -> 0.22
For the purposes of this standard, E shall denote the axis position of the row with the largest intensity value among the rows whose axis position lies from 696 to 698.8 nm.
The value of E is 698.0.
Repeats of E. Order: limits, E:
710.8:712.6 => 711.2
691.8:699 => 693.8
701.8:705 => 702.2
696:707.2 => 702.2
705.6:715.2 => 708.2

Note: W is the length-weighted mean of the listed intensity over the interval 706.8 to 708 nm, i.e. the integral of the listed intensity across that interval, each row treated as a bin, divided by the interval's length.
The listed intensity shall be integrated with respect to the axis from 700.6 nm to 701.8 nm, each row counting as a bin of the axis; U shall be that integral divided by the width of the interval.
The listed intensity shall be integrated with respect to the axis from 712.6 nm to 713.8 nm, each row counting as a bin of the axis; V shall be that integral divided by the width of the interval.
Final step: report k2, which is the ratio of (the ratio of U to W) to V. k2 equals 0.0271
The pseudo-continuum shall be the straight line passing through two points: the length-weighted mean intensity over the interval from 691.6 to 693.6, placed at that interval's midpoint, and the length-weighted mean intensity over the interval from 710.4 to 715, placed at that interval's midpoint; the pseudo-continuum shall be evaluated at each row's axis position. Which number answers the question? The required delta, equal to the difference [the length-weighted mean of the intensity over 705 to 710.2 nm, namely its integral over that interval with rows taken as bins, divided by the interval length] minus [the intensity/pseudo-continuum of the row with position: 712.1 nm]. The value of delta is 35.7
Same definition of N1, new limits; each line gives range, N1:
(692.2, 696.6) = 35.6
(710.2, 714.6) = 36.8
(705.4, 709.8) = 36.7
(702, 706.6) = 36.1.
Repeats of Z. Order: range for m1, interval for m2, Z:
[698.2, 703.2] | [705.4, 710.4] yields 178.3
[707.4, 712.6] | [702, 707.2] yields 190.7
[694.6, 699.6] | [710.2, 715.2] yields 176.5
